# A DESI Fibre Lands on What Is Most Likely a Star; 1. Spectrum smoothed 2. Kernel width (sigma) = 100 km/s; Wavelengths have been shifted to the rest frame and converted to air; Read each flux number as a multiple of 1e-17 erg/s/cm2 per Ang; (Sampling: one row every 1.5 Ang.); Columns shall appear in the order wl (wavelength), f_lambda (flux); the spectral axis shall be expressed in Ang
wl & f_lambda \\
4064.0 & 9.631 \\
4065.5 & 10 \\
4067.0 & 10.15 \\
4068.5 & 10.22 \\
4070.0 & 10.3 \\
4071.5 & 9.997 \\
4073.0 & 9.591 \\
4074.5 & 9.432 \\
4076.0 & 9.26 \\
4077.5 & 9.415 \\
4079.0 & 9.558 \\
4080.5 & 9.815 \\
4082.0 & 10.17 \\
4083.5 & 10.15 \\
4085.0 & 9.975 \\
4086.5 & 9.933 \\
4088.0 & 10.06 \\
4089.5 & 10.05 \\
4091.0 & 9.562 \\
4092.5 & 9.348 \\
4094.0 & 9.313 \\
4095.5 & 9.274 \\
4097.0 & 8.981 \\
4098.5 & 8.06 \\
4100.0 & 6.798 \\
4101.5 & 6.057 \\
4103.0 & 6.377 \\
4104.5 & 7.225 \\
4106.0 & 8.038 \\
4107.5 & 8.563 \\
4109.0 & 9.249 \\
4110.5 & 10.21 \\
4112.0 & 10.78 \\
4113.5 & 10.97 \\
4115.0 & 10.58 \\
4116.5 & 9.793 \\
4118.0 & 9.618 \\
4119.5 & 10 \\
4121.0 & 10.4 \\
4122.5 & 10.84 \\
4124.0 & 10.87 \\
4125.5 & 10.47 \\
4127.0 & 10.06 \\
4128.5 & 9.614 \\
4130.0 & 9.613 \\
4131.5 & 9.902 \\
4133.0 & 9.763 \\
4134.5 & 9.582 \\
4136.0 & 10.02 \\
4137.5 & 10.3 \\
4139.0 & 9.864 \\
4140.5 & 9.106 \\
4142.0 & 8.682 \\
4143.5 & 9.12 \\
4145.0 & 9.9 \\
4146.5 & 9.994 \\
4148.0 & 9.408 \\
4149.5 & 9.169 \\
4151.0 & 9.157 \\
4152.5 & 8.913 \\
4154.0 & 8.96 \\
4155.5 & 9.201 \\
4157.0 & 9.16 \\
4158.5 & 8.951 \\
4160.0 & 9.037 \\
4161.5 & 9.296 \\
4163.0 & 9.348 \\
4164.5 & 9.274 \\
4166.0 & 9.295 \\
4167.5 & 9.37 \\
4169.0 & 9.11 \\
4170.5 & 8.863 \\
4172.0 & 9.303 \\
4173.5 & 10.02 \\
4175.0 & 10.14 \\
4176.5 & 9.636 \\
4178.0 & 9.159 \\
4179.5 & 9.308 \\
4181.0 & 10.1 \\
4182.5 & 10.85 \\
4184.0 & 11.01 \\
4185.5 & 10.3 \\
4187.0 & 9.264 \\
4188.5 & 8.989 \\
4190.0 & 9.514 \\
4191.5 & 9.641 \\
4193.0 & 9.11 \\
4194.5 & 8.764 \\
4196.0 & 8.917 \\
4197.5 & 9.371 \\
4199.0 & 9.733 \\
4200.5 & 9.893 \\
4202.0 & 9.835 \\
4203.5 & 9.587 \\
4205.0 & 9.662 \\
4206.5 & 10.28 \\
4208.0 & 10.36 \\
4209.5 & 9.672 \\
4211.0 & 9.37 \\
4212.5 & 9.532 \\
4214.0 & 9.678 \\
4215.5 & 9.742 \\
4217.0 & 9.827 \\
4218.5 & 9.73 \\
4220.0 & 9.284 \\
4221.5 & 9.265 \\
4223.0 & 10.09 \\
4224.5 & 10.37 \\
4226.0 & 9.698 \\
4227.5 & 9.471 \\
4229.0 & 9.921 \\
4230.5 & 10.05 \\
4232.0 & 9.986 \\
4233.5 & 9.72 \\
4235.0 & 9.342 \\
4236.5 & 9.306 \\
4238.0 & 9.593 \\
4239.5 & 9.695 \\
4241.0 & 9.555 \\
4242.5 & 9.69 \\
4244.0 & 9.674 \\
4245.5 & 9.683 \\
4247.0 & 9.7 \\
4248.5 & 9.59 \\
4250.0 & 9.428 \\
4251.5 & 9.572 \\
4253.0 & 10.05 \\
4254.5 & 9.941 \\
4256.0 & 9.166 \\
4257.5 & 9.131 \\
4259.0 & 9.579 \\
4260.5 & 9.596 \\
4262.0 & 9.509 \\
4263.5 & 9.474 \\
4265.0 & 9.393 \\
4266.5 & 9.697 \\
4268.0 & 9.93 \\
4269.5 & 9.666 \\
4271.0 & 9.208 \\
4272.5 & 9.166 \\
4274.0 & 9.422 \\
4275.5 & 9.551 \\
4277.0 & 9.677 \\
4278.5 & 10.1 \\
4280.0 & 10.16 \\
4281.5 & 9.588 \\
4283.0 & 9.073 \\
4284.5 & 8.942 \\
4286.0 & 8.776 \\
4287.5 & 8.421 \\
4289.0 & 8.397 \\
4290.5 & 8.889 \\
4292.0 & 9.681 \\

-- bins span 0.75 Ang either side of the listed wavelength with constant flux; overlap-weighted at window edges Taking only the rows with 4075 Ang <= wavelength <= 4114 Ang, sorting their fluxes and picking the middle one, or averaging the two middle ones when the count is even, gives 9.38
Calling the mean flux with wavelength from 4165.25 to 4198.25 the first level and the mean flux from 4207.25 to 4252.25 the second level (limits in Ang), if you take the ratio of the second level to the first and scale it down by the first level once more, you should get 0.106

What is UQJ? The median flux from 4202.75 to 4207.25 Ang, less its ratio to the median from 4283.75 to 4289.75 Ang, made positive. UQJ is 8.5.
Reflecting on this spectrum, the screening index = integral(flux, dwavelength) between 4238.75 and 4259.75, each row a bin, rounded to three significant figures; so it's 202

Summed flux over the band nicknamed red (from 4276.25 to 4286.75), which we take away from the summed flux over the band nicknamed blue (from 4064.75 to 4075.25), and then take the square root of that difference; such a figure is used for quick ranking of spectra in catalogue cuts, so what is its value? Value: 1.84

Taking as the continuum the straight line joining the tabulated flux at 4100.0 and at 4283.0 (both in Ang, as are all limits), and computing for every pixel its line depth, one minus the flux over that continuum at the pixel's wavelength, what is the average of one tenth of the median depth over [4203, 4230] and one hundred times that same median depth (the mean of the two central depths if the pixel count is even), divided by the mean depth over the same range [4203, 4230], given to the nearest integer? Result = 50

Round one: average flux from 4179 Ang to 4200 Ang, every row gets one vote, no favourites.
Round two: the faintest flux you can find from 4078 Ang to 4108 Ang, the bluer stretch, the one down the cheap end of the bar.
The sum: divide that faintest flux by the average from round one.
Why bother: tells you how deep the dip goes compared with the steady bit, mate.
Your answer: 0.63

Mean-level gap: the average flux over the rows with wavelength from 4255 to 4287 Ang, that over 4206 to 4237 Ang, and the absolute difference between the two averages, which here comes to 0.28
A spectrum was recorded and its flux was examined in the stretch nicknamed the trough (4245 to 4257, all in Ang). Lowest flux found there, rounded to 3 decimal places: 9.166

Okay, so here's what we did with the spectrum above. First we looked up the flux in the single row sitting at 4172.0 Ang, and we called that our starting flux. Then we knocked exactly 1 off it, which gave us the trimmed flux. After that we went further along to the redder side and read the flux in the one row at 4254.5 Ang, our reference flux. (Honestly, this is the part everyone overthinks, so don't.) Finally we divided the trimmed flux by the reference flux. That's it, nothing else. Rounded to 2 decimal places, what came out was 0.84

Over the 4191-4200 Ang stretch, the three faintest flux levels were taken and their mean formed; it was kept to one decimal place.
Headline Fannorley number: 8.9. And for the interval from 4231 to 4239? 9.4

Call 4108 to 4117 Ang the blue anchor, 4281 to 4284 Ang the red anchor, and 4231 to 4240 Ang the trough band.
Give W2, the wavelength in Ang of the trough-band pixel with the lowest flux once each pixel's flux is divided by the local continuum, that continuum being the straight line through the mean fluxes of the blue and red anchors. 4236.5 Ang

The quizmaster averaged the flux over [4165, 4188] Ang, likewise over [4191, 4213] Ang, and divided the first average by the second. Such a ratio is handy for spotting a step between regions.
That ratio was 1.01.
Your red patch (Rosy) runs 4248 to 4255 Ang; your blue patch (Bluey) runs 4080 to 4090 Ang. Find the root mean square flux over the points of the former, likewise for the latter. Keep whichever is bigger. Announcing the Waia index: 10.02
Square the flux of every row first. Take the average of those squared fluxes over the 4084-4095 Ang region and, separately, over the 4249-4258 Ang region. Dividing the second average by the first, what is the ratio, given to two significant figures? 0.96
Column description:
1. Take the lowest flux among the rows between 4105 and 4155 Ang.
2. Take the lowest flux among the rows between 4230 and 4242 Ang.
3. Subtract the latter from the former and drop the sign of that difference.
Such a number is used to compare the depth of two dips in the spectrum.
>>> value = 1.27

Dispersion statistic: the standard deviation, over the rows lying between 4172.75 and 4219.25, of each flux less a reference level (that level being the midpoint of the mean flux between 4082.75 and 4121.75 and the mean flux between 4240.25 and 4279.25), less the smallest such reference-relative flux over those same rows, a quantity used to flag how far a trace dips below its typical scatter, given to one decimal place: 1.1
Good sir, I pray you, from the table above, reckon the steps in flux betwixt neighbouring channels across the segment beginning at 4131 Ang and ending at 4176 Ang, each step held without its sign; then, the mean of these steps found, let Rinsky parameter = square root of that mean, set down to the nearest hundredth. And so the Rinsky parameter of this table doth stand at 0.52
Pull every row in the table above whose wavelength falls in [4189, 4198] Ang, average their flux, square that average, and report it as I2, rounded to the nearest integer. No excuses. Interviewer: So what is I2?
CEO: 85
